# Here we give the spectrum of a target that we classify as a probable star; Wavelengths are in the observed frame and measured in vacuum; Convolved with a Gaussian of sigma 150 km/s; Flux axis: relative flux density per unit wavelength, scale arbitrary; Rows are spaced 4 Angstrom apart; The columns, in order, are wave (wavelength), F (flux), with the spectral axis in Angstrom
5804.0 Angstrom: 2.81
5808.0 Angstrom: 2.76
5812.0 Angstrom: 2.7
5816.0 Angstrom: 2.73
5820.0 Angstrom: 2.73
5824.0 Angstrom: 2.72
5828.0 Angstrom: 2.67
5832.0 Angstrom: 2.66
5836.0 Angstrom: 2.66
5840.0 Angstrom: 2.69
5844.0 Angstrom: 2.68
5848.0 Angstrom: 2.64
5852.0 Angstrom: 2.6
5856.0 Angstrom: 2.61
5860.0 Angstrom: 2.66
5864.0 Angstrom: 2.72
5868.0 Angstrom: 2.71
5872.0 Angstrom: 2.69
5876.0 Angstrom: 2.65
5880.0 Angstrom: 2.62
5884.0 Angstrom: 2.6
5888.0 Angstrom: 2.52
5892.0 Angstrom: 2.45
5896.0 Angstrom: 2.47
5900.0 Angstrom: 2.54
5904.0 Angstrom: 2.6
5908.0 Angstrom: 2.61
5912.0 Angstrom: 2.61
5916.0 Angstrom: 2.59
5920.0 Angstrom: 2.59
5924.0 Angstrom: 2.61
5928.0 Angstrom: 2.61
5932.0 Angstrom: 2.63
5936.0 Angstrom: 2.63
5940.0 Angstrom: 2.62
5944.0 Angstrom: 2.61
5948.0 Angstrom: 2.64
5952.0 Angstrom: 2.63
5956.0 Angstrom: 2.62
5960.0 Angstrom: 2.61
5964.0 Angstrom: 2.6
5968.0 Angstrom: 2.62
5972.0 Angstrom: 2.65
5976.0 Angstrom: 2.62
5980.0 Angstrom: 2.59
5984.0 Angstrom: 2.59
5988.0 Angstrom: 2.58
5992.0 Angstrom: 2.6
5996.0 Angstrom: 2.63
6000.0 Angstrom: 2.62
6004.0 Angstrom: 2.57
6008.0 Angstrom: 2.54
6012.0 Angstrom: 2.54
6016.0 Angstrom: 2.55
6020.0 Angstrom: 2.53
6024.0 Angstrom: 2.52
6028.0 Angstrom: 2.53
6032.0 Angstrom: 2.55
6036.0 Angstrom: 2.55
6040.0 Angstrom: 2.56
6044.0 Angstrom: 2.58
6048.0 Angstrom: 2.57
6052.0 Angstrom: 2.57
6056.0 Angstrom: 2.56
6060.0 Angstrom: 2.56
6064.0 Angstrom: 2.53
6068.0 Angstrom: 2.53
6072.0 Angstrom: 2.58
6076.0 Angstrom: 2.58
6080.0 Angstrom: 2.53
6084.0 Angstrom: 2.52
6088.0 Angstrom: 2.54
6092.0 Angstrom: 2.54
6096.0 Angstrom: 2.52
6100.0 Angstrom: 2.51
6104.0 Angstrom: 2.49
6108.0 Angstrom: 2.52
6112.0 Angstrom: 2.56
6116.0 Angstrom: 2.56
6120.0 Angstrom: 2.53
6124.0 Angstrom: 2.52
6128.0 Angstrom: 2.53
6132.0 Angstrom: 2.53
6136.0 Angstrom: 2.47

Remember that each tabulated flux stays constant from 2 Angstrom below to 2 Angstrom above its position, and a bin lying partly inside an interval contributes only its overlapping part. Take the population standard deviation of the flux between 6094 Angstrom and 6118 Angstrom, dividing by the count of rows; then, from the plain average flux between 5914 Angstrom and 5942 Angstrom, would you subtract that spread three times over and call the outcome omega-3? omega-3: 2.535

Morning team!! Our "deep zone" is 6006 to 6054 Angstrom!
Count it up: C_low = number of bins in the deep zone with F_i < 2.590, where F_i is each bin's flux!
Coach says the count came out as 12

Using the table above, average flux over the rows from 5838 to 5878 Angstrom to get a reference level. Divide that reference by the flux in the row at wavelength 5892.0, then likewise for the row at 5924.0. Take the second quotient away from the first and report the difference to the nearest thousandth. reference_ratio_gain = 0.067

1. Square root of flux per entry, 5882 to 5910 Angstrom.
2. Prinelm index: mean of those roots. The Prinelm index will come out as 1.59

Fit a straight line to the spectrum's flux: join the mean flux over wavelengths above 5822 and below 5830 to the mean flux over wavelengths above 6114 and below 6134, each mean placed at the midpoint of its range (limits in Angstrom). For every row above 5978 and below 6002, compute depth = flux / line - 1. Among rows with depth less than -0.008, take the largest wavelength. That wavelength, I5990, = 5988.0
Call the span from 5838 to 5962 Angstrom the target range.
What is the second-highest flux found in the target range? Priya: 2.71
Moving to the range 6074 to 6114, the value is 2.56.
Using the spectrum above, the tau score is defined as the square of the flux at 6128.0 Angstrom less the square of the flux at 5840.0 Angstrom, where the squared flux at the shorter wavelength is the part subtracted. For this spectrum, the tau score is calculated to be -0.8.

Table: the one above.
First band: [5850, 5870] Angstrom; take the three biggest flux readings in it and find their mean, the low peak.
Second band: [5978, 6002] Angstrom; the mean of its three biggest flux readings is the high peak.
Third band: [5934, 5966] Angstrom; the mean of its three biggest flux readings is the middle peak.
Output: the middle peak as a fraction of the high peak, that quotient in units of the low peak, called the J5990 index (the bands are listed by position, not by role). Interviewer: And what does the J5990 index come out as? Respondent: 0.3732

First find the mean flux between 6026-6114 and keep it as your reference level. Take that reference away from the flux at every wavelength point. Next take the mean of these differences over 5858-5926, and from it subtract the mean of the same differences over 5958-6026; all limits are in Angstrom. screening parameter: 0.016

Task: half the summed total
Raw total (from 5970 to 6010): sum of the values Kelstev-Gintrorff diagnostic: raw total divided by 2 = 13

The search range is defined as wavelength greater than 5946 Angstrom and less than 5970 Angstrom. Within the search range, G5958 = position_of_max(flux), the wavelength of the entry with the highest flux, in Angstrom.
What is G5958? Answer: 5948.0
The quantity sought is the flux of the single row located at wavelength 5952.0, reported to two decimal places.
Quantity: 2.63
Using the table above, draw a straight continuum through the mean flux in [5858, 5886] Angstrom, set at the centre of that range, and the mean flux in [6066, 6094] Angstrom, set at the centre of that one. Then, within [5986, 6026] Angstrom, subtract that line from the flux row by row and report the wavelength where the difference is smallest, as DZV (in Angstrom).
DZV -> 6024.0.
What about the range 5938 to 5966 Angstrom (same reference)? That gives 5944.0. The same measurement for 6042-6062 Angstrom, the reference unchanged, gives 6056.0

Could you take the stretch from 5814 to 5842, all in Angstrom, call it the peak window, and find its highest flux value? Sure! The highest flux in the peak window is 2.73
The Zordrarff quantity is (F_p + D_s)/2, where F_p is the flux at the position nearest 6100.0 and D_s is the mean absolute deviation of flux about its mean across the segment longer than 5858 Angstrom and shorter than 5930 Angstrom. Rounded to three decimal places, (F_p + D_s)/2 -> 1.281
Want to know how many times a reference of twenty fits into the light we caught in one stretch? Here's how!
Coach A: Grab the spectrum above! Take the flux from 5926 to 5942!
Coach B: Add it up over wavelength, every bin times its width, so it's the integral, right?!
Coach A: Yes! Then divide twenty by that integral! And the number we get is 0.477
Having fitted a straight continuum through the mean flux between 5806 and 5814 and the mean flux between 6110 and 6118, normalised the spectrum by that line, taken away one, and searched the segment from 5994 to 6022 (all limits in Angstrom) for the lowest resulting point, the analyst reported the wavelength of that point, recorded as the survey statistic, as 6020.0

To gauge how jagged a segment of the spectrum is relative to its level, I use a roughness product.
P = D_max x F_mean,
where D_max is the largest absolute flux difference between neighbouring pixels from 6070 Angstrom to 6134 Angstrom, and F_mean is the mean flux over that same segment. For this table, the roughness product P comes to 0.13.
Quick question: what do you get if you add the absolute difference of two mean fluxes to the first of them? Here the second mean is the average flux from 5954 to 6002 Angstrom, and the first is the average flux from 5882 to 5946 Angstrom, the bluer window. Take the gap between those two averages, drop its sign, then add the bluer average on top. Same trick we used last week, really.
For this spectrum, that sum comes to 2.61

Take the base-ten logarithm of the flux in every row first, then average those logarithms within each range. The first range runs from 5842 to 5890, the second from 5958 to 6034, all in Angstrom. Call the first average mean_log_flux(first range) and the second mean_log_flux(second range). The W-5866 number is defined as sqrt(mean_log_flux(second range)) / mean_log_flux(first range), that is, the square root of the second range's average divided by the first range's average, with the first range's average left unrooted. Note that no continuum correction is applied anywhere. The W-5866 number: 1.52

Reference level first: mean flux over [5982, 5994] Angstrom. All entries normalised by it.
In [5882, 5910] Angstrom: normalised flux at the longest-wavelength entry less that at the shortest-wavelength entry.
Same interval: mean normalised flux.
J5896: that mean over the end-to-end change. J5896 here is 254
